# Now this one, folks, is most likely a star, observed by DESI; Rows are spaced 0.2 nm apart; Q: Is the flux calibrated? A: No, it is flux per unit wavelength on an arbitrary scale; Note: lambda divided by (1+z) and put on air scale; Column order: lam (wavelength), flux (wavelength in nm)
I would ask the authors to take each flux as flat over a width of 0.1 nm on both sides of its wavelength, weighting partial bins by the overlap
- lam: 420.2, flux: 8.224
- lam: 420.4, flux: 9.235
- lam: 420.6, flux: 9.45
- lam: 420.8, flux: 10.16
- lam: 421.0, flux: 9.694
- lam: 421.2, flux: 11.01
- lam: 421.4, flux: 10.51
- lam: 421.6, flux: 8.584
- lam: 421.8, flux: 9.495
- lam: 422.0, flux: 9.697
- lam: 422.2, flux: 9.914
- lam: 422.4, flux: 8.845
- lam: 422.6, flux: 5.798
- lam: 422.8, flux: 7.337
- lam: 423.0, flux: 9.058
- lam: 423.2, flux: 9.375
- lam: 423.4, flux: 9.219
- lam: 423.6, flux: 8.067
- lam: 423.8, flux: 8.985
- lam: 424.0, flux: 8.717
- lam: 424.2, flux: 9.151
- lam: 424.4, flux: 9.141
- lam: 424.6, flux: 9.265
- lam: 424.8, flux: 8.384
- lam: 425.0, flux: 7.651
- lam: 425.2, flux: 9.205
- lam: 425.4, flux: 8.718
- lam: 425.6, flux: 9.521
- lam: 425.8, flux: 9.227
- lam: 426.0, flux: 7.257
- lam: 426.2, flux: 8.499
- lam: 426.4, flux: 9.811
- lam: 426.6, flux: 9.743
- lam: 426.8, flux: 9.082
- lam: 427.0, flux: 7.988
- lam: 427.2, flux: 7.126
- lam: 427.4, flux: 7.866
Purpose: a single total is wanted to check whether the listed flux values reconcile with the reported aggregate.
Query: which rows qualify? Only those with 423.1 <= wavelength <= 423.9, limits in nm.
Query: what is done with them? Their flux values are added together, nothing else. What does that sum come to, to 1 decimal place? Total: 35.6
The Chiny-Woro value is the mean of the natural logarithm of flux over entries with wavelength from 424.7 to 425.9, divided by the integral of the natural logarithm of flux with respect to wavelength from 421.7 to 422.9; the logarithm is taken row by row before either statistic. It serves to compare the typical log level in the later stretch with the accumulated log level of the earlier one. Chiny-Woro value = 0.85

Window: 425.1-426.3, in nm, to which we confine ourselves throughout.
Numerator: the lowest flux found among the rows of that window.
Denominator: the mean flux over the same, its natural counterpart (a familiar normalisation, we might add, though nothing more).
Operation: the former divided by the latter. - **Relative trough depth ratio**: 0.83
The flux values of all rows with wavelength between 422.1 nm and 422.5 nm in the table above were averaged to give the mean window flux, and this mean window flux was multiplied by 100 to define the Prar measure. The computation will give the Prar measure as 938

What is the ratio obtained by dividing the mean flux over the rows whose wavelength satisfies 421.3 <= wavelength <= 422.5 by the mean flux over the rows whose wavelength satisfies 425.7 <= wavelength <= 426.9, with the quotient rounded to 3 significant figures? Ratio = 1.06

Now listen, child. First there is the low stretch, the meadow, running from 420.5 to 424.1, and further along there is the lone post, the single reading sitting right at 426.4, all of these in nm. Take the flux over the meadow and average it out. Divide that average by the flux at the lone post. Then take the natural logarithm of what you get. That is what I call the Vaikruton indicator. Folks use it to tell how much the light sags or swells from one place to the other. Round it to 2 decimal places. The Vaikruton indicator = -0.07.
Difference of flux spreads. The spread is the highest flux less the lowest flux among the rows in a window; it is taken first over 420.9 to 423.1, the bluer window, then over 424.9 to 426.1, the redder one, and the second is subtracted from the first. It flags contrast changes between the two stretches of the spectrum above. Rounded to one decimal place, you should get 2.9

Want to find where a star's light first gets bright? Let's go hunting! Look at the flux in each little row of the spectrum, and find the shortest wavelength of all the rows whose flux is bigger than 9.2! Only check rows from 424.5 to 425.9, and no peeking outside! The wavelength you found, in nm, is 424.6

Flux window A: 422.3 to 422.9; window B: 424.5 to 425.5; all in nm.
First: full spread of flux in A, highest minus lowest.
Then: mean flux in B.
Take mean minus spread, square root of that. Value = 2.37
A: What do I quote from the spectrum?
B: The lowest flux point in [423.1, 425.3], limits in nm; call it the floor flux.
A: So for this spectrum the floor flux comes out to 7.651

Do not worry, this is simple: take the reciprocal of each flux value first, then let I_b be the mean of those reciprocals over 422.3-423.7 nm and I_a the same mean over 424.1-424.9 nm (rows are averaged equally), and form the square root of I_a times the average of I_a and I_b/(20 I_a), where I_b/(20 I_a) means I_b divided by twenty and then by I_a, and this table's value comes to 0.097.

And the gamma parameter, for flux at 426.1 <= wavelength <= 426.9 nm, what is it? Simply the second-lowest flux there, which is 9.082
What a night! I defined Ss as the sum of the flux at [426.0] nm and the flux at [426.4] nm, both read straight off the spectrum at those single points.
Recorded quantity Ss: 17.1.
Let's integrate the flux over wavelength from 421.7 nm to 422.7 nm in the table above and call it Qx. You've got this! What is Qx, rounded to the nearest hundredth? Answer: 8.75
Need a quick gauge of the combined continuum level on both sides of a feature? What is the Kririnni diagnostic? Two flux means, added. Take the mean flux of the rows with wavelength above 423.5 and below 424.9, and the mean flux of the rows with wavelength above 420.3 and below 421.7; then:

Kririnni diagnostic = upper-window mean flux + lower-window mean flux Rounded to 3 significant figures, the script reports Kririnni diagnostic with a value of 18.6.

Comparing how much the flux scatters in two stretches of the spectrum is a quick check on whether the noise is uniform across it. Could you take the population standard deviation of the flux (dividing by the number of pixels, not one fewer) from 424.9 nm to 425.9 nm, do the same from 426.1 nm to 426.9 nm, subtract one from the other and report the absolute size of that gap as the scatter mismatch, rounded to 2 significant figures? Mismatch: 0.12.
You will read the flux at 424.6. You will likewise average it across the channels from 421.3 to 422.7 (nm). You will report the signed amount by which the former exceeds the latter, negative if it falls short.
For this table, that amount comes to 0.29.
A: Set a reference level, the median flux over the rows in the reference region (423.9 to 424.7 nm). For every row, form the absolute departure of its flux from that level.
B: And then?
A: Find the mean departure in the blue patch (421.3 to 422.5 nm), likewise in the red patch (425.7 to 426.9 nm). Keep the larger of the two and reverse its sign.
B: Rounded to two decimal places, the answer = -0.66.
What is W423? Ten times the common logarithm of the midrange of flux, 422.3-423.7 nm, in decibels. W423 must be 8.8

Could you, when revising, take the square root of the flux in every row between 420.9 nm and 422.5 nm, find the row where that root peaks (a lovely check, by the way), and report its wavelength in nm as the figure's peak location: 421.2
